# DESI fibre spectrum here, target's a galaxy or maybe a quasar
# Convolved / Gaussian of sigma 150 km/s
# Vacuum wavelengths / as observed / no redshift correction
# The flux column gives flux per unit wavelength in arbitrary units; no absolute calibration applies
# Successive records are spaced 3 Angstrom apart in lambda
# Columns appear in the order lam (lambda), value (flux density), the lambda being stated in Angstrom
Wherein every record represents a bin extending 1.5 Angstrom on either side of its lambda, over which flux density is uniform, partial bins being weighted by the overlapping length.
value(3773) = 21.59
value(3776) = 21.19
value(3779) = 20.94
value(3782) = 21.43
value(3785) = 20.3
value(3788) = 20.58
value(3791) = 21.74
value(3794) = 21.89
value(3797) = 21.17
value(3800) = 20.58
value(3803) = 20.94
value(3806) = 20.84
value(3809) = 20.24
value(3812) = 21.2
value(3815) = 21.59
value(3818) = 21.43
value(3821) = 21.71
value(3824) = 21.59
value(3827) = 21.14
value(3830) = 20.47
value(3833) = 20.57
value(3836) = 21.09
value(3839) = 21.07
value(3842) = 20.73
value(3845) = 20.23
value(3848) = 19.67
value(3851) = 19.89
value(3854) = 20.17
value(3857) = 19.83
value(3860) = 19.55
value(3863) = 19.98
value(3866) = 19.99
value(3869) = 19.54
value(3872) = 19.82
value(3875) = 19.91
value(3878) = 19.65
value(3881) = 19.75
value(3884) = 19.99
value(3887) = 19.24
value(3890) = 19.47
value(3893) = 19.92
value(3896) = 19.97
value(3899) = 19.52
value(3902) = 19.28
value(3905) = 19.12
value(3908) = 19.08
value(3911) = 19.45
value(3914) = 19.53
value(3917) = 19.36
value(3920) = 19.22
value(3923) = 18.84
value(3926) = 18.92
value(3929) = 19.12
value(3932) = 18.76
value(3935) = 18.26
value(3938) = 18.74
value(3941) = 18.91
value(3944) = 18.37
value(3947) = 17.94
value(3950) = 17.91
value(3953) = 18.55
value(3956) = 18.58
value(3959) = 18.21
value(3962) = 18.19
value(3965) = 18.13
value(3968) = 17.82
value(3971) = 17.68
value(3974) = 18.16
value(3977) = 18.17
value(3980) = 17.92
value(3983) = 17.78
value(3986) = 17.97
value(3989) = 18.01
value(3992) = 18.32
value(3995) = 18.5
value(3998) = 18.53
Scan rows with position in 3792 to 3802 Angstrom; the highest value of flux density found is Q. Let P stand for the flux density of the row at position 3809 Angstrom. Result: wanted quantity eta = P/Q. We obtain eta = 0.92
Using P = 20.24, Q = 21.89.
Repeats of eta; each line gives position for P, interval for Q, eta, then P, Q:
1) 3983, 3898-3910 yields 0.91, 17.78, 19.52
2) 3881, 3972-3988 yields 1.09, 19.75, 18.17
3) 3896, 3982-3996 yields 1.08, 19.97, 18.5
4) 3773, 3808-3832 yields 0.99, 21.59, 21.71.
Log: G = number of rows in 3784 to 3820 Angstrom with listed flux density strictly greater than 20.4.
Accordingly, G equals 10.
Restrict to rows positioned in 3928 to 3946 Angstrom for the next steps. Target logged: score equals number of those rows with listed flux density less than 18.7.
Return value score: 2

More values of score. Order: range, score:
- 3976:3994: 6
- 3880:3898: 0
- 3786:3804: 0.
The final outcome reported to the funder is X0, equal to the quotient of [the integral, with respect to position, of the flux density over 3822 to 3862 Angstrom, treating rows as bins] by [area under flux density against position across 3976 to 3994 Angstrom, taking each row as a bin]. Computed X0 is 3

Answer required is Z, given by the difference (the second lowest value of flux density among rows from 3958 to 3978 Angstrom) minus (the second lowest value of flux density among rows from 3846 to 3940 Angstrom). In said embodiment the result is -0.9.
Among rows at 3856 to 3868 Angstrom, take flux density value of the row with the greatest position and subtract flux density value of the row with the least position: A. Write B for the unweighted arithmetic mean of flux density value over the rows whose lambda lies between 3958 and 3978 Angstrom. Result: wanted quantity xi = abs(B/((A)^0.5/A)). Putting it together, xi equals 7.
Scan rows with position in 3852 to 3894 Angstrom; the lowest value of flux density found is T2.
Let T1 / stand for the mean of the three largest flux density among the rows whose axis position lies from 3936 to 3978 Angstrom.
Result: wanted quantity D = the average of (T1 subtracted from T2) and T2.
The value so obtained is 9.9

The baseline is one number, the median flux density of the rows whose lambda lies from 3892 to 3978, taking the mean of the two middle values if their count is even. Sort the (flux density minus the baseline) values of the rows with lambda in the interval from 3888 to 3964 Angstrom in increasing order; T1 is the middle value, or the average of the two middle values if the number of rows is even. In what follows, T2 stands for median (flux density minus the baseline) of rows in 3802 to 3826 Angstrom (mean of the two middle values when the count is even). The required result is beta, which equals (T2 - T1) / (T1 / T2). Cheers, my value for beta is 38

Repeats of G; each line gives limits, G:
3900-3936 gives 0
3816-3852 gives 9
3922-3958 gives 0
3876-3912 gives 0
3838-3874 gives 2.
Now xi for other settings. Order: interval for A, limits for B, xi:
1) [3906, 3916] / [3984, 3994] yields 12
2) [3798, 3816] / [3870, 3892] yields 20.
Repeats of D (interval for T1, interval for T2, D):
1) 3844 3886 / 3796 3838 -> 10.2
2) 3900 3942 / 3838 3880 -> 9.8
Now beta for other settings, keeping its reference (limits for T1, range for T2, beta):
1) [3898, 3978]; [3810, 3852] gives -271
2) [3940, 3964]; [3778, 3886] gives -9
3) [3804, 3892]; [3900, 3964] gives 0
